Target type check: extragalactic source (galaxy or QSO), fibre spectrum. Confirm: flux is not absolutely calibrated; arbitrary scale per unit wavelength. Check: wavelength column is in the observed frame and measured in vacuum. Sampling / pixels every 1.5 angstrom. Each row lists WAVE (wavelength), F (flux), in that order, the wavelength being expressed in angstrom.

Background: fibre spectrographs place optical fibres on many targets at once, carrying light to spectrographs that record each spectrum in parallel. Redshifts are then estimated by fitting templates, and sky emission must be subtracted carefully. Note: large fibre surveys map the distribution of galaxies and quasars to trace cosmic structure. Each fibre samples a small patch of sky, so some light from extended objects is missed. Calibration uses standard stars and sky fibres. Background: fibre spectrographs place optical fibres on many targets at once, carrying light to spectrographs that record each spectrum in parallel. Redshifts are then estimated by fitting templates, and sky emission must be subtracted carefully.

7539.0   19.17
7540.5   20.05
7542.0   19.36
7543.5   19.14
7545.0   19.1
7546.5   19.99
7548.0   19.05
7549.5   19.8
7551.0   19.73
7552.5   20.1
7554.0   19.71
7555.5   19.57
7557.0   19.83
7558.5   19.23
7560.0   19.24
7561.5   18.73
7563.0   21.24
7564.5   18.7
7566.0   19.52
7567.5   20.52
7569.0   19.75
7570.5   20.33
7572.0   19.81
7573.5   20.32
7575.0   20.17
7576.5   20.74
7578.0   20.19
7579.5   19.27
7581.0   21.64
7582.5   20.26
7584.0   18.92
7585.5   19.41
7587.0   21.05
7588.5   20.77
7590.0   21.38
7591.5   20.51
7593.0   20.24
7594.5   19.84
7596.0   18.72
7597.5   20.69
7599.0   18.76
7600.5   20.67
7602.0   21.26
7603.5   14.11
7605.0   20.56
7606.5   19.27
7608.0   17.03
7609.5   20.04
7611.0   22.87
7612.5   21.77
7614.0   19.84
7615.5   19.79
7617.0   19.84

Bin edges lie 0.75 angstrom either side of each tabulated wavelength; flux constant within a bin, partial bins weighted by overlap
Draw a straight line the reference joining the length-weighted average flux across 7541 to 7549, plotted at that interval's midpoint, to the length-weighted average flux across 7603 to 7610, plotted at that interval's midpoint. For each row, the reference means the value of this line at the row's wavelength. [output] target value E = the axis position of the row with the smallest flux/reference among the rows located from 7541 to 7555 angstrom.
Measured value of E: 7545.0 angstrom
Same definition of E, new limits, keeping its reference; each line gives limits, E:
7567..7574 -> 7569.0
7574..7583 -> 7579.5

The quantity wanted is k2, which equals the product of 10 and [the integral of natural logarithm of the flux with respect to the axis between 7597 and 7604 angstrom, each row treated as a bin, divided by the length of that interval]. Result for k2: 29.5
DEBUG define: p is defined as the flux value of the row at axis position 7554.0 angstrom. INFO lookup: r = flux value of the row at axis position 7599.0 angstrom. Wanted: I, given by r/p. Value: 0.95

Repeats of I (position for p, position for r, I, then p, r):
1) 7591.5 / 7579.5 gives 0.94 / 20.51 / 19.27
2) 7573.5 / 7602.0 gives 1.05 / 20.32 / 21.26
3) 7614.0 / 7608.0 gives 0.86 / 19.84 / 17.03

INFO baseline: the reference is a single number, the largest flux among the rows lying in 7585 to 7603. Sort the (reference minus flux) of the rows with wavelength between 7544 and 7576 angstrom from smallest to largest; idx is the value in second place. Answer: 0.9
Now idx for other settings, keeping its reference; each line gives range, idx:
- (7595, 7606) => 0.7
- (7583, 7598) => 0.3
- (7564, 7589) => 0.3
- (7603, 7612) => 0.8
